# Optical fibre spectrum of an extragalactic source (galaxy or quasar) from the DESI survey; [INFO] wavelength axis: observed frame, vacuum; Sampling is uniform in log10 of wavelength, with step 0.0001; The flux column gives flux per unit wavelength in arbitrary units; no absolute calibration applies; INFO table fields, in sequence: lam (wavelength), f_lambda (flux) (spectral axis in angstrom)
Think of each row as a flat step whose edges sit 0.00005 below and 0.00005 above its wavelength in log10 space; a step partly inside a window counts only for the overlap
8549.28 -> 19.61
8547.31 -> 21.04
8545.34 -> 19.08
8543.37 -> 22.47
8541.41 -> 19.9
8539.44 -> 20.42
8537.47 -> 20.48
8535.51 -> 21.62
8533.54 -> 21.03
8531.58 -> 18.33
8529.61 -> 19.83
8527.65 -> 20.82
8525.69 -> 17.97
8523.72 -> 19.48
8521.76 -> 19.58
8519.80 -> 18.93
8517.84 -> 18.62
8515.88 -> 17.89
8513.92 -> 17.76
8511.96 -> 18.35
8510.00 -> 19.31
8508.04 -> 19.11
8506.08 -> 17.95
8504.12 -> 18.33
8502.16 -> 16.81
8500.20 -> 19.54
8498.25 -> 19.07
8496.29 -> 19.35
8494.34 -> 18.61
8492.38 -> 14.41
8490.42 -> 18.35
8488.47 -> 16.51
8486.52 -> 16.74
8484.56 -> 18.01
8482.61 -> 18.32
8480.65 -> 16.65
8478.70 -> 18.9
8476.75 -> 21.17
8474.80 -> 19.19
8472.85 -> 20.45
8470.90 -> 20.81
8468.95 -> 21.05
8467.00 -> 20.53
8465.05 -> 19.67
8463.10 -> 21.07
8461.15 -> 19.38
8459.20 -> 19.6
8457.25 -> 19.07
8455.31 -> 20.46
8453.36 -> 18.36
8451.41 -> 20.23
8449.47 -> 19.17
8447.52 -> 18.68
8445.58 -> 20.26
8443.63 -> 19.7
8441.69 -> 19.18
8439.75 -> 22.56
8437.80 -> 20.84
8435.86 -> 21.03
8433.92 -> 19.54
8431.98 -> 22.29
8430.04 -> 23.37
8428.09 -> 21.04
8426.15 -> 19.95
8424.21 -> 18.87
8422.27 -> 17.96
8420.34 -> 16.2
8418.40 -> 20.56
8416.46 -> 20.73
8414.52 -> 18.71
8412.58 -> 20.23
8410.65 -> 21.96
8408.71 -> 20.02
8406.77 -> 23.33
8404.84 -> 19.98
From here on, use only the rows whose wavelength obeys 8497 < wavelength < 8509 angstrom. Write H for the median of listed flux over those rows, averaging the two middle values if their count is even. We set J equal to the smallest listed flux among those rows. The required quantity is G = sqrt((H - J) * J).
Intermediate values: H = 18.7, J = 16.81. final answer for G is 6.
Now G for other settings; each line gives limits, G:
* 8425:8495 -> 9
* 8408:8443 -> 8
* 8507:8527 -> 4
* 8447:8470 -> 5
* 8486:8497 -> 7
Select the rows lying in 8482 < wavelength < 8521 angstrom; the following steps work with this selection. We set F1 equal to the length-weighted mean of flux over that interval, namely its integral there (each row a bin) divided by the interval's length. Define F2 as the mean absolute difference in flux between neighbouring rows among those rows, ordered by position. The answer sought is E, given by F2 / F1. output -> 0.064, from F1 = 18.1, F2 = 1.2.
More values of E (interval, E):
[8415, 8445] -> 0.081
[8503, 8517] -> 0.031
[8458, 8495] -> 0.078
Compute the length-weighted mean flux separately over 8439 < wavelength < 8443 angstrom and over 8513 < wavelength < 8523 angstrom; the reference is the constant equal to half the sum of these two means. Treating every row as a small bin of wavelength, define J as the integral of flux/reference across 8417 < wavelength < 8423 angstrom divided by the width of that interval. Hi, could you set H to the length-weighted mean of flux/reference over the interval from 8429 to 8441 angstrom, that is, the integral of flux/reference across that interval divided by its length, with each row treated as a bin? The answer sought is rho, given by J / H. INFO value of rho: 0.86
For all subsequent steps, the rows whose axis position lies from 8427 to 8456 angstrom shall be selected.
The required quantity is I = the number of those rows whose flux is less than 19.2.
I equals 4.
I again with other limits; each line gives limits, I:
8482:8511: 12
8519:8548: 4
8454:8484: 5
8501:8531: 10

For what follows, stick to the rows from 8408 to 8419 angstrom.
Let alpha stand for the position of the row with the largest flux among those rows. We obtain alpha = 8410.65 angstrom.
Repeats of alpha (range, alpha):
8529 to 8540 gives 8535.51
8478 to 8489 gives 8478.70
